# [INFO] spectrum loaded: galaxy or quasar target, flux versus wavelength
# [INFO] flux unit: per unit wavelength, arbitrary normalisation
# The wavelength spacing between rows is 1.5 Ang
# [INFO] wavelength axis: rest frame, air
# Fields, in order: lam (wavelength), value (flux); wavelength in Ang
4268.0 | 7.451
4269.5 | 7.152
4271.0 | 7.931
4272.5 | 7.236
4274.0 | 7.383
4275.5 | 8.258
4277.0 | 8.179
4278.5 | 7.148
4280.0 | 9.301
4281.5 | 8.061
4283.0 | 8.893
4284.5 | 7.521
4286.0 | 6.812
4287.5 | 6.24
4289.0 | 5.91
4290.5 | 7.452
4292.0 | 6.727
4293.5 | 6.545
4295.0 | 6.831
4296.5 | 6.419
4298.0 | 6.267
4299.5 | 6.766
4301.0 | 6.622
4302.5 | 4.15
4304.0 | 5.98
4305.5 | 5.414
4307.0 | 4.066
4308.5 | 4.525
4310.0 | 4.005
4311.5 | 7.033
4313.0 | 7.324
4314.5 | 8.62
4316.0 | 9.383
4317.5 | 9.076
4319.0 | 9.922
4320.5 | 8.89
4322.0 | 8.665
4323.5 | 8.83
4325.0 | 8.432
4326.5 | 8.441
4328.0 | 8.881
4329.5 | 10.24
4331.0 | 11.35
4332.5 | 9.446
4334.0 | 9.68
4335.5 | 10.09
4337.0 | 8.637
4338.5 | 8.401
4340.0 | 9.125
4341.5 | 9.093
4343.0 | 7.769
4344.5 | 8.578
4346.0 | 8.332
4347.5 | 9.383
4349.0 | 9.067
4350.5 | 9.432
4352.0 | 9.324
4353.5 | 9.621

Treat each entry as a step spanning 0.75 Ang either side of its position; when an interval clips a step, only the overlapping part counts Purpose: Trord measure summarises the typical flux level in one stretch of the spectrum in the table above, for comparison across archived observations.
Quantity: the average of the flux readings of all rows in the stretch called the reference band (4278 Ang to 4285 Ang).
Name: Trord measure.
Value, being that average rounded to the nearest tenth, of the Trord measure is 8.2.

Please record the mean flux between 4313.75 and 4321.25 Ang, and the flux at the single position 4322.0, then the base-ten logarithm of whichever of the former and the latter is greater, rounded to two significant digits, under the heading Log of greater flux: 0.96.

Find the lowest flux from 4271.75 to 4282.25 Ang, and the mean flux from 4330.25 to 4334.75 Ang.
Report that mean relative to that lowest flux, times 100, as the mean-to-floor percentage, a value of 142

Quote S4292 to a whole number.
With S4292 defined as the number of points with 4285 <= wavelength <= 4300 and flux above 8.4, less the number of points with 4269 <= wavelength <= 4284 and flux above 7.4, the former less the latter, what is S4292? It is -6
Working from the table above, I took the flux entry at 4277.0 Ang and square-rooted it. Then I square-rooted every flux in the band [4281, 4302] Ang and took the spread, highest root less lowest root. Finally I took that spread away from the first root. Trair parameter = 2.31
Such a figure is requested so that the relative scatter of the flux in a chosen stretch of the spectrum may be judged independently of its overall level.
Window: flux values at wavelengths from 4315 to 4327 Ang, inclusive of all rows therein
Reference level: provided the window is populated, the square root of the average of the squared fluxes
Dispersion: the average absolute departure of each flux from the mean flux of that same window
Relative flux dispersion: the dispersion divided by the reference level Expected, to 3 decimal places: 0.042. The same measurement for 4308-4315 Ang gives 0.249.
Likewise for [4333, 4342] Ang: 0.052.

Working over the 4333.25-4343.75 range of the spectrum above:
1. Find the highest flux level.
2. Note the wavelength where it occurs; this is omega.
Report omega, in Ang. 4335.5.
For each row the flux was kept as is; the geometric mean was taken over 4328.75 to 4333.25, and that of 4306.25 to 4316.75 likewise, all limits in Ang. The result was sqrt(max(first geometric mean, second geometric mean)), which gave 3.21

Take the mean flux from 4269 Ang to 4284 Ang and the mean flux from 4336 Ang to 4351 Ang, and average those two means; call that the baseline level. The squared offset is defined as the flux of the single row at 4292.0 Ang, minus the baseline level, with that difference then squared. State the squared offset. 2.7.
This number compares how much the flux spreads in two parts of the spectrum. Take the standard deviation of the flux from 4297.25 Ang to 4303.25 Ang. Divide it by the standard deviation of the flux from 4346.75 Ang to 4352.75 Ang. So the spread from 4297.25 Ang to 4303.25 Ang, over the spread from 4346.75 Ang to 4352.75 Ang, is 7.5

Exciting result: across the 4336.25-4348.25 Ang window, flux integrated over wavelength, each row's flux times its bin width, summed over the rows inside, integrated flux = 104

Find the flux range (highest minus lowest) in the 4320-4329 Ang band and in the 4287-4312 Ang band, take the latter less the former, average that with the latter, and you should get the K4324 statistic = 3.2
